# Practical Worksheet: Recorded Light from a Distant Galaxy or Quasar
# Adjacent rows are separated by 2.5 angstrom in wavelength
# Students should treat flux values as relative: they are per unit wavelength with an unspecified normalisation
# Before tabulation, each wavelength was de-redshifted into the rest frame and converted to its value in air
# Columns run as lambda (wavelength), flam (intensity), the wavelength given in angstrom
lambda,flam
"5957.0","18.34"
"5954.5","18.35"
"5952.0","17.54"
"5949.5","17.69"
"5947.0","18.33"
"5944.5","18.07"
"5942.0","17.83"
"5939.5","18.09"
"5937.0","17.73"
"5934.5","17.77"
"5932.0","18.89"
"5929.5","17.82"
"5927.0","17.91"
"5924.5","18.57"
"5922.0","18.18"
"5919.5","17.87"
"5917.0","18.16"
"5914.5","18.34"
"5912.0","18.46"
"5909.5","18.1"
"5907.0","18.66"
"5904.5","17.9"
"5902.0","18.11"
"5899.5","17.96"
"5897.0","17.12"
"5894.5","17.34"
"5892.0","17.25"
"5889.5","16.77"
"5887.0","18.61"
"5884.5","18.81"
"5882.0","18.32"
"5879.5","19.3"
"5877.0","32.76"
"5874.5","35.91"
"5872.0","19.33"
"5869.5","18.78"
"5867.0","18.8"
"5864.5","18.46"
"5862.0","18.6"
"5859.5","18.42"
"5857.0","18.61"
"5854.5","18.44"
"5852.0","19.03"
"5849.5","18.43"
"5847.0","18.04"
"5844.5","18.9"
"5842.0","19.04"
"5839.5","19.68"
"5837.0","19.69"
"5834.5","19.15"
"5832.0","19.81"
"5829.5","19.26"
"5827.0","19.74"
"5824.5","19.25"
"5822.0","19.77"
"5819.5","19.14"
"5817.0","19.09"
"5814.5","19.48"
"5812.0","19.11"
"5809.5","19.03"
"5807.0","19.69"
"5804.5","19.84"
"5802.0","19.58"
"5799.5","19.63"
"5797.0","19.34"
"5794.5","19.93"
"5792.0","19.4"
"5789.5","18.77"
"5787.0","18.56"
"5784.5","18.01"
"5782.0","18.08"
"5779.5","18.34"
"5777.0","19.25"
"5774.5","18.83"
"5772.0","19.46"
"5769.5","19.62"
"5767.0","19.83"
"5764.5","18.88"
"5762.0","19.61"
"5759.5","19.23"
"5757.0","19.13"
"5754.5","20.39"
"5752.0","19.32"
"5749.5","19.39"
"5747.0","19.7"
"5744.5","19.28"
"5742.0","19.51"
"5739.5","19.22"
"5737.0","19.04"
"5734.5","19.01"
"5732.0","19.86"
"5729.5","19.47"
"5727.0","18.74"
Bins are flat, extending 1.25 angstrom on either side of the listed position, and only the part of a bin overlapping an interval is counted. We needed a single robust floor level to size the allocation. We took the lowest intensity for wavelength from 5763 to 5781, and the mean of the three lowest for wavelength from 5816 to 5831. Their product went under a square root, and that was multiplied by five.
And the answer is 94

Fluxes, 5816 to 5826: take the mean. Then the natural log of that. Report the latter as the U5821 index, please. 2.96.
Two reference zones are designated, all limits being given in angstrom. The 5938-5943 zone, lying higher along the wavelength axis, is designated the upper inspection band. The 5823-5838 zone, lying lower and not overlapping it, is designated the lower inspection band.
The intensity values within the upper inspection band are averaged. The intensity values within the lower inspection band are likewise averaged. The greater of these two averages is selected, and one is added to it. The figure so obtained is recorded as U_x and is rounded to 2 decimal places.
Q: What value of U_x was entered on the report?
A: 20.48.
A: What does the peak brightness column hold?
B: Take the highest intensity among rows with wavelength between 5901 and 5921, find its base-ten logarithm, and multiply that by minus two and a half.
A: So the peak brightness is -3.18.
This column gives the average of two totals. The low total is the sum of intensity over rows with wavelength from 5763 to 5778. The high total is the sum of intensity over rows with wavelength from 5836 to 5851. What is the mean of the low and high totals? 115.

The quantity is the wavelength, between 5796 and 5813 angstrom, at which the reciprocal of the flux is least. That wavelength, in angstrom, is 5804.5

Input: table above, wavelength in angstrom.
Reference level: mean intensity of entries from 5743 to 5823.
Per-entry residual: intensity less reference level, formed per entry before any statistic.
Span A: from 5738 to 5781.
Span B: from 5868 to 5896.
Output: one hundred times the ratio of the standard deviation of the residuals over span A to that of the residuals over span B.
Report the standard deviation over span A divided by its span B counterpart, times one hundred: 7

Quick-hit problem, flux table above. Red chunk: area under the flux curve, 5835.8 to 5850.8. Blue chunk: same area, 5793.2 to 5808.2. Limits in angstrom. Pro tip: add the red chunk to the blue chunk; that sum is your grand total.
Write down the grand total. 579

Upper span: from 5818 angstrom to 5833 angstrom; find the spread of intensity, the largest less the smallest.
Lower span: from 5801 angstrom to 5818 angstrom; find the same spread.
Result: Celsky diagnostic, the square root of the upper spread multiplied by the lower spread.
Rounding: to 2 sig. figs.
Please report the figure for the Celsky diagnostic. 0.74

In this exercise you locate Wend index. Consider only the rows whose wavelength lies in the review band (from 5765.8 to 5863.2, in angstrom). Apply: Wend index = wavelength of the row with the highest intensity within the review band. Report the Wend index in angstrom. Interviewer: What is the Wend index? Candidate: 5794.5 angstrom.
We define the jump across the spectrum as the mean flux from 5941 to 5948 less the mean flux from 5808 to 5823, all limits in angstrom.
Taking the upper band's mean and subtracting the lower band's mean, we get -1.19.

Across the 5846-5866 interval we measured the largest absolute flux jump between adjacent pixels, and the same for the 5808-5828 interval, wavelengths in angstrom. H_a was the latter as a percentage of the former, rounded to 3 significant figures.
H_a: 105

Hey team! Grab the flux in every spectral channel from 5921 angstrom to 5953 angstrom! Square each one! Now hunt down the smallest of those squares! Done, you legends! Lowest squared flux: 308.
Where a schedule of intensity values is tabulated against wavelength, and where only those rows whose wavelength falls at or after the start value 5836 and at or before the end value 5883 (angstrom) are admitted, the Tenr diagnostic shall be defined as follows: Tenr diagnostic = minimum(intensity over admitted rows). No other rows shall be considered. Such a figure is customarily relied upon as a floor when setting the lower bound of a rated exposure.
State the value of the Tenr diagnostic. 18.04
